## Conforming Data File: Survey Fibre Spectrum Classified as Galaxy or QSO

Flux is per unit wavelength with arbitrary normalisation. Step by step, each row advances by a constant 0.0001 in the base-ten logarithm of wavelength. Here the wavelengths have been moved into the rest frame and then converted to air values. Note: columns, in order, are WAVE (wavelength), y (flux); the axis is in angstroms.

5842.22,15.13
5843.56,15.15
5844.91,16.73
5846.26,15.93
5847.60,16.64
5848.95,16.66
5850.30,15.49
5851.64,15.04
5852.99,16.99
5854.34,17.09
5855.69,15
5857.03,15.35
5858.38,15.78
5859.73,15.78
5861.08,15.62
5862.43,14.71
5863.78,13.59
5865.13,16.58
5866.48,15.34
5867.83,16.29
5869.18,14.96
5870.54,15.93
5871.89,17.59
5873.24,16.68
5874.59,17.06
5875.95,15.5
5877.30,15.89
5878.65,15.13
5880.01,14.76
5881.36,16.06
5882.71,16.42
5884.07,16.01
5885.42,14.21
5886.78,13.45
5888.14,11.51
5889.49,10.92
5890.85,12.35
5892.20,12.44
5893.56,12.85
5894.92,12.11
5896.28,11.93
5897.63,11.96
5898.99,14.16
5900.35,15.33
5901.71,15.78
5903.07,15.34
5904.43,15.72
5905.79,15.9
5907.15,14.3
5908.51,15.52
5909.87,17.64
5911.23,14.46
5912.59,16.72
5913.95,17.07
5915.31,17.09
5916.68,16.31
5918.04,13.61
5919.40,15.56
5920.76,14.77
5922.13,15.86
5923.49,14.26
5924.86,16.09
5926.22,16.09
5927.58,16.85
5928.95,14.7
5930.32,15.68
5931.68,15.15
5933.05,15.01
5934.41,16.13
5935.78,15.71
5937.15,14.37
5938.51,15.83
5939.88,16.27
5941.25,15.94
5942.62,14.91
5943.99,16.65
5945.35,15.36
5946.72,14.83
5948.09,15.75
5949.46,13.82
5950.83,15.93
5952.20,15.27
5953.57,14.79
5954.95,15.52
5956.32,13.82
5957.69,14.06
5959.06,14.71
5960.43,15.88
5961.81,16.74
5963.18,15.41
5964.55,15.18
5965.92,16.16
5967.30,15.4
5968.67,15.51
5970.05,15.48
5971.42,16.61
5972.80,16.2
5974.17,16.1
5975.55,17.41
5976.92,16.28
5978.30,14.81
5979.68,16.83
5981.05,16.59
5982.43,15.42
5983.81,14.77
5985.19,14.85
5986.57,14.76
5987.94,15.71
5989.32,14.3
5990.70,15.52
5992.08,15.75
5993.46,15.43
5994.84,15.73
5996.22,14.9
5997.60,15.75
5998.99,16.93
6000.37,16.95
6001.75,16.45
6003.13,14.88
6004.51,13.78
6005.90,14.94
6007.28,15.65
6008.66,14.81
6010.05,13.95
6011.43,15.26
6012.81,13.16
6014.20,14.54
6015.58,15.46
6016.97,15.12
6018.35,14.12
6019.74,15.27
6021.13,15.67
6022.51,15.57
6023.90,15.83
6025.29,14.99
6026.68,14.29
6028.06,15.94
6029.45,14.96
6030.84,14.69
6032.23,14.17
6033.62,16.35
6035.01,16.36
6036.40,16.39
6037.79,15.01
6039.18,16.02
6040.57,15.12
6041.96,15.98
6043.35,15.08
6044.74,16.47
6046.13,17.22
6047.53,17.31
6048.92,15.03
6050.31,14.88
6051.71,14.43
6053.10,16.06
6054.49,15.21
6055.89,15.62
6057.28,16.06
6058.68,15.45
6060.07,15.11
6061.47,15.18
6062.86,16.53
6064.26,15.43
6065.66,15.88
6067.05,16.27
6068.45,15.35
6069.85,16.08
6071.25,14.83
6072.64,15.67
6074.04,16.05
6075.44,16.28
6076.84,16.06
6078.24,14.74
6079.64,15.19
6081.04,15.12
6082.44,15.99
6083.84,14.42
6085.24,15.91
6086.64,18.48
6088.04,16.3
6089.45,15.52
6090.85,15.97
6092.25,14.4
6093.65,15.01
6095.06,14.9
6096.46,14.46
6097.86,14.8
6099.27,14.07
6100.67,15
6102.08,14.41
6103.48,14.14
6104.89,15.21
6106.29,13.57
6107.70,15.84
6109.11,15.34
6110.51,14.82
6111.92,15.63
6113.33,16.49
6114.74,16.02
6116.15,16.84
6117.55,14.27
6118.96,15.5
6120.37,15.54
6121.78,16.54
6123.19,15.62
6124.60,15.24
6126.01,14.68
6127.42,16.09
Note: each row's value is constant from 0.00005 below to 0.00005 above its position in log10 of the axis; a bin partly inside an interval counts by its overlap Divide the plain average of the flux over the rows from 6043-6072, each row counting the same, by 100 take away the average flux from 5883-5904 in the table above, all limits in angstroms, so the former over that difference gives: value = 0.181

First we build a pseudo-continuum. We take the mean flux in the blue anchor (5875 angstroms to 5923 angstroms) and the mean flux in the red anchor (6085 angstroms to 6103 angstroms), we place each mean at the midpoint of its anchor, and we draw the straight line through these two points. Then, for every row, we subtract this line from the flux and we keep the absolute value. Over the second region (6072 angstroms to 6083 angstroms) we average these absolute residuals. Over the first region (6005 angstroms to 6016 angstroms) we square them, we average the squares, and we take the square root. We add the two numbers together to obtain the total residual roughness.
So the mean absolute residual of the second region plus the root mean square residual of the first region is 1.41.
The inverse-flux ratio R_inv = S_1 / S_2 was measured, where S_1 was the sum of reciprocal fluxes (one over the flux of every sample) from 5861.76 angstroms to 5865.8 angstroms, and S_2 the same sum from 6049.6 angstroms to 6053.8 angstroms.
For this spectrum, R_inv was 1.02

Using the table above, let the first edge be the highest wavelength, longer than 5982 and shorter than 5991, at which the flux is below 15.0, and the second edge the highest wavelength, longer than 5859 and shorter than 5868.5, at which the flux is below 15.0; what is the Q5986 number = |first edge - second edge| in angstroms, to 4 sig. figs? 125.5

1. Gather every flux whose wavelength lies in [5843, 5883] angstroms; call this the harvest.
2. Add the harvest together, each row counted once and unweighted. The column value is 476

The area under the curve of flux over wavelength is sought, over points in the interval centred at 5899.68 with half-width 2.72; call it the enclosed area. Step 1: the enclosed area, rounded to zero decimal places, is 78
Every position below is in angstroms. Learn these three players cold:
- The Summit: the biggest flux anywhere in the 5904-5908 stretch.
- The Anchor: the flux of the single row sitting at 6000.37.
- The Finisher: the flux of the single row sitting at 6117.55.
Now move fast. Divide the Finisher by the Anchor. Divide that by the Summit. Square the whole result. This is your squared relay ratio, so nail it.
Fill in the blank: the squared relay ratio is 0.0028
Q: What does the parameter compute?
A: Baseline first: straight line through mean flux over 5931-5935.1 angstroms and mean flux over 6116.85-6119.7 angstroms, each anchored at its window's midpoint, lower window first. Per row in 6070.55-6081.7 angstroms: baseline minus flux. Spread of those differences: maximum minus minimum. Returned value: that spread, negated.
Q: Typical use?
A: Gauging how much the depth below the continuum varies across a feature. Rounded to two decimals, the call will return -1.53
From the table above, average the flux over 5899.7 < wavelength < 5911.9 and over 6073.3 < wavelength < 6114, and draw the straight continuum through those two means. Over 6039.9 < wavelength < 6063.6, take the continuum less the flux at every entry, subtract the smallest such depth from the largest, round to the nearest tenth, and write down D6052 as 2.9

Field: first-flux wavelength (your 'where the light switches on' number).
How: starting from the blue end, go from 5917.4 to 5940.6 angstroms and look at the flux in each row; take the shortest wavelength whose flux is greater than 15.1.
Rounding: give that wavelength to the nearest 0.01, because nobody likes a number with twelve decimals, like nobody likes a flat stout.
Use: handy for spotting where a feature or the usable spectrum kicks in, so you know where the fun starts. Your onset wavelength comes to 5919.40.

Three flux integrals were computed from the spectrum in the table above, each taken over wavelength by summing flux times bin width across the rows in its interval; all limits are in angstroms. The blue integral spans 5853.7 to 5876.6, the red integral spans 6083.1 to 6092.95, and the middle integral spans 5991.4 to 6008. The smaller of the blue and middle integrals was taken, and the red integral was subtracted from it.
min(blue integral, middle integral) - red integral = 103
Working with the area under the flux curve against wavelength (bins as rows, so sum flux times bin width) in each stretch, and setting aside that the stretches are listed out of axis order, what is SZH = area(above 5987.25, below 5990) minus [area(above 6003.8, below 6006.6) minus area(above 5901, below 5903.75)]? 44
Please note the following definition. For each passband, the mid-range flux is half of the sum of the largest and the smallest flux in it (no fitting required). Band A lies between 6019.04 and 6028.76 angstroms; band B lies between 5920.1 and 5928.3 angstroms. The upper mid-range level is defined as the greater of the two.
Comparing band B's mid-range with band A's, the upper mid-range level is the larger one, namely 15.6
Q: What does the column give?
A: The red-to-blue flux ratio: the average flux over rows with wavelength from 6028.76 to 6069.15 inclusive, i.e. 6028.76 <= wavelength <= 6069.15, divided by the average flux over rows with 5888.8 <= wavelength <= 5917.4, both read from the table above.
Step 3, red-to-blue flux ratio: 1.07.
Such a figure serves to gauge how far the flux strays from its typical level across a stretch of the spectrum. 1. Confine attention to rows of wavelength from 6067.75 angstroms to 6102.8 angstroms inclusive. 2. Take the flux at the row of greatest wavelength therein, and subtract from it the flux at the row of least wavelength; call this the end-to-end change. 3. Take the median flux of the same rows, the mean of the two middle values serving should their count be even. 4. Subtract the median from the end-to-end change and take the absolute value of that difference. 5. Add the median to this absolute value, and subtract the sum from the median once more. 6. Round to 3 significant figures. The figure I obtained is -16.1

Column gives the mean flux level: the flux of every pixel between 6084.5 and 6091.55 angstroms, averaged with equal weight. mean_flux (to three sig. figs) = 16.4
